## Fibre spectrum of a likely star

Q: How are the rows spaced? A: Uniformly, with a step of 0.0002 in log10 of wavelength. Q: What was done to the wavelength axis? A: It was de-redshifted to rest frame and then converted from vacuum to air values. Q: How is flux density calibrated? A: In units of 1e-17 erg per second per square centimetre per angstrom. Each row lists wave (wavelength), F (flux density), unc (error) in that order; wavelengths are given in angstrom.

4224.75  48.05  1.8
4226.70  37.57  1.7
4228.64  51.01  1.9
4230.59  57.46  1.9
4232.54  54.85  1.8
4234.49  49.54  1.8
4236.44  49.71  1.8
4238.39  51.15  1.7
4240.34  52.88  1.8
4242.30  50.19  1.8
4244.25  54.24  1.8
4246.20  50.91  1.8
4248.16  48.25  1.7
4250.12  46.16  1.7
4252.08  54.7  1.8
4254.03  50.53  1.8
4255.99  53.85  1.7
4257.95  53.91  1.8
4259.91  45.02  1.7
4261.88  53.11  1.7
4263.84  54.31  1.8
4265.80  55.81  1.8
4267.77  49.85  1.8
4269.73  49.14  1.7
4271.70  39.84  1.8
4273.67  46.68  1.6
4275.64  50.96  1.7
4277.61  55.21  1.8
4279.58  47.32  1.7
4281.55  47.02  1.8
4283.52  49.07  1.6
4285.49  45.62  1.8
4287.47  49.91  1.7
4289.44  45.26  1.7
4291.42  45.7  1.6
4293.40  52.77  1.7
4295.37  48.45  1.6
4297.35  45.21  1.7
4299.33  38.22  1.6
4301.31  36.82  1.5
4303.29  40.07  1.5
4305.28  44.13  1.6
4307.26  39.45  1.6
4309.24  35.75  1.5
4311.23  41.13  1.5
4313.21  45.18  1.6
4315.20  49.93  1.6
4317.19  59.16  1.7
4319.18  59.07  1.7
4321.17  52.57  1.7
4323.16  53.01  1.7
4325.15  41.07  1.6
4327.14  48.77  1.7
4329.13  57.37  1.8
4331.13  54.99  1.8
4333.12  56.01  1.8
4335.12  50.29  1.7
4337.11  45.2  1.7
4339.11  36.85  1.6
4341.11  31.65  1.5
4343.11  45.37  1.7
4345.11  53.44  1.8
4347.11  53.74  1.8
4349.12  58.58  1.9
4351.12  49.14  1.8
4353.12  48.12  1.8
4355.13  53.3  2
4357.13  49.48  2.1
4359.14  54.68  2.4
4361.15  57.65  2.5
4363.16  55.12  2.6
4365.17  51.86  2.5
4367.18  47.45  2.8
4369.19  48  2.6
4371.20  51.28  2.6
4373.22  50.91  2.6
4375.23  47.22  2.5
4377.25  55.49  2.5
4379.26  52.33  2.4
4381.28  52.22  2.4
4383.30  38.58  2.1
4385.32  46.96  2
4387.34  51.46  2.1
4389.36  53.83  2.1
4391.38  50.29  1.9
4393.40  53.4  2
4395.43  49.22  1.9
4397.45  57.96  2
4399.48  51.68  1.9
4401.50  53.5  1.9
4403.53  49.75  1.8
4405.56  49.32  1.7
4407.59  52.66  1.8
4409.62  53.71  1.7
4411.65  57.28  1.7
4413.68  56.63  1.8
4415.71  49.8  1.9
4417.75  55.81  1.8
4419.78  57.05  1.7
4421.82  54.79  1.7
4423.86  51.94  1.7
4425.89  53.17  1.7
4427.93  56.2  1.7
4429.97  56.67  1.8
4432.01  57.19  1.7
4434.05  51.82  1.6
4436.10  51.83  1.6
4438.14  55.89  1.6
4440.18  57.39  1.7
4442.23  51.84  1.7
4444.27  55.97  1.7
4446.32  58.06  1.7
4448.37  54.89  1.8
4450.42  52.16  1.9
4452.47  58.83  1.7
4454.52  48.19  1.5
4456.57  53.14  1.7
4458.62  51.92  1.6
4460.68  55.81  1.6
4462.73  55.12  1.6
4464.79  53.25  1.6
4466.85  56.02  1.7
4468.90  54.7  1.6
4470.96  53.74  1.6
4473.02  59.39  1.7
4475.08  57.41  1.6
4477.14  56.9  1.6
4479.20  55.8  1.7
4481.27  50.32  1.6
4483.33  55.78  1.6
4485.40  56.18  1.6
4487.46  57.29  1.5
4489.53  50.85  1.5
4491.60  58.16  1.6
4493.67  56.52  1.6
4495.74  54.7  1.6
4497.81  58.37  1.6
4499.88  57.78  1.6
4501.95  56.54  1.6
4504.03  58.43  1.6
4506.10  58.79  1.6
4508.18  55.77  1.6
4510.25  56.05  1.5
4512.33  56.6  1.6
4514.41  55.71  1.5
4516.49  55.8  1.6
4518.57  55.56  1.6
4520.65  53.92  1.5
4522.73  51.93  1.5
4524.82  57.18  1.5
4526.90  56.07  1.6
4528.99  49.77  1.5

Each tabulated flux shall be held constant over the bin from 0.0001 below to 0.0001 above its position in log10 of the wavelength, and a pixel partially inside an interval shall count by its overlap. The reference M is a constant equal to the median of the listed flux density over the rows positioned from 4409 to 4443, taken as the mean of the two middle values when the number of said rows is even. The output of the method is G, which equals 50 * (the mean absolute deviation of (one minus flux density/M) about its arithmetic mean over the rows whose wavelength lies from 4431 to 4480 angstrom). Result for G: 2.0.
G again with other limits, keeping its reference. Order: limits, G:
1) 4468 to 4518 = 1.4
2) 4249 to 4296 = 3.0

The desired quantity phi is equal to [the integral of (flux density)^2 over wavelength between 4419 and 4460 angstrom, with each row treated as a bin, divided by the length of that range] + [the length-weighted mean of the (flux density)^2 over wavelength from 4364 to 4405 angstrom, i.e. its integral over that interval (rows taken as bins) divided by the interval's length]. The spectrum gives 5554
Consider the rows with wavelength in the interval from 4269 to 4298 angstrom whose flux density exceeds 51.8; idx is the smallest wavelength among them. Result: 4277.61 angstrom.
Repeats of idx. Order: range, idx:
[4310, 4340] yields 4317.19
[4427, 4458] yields 4427.93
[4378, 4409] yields 4379.26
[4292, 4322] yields 4293.40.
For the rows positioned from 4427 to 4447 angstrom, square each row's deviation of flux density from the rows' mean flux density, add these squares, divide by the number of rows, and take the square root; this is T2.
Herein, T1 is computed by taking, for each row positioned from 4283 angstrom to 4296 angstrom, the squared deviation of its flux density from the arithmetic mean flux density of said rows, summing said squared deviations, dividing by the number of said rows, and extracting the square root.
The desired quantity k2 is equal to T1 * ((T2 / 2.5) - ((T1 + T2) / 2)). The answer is -3.9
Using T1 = 2.6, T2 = 2.3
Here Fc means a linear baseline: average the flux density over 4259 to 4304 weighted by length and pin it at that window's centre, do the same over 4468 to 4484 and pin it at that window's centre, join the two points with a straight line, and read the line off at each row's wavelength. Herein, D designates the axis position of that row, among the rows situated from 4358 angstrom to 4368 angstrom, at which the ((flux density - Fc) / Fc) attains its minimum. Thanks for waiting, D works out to 4367.18 angstrom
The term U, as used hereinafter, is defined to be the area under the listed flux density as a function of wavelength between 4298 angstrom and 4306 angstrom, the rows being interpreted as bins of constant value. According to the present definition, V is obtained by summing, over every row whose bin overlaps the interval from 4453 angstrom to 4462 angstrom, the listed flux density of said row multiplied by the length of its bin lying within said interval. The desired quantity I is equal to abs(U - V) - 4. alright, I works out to 152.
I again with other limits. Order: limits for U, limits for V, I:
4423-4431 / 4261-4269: 7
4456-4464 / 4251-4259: 3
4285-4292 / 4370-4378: 77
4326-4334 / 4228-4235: 54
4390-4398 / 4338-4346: 82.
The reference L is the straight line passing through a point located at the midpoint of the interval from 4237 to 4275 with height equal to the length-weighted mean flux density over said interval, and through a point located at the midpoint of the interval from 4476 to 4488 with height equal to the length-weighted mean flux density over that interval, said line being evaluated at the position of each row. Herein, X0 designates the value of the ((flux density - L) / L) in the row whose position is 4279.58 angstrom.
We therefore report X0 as -0.07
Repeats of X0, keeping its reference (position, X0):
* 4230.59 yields 0.15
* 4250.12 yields -0.08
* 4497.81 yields 0.05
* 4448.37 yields 0.00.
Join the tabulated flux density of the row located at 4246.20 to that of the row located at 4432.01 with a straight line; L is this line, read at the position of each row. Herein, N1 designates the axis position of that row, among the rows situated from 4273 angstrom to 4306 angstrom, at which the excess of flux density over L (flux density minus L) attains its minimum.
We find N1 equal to 4301.31 angstrom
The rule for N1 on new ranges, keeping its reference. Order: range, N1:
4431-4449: 4442.23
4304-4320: 4309.24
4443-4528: 4454.52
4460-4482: 4481.27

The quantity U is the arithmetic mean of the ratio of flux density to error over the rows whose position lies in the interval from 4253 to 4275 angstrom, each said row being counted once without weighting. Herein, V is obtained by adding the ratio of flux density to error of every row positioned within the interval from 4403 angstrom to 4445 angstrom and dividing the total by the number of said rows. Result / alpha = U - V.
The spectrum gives -3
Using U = 29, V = 31.6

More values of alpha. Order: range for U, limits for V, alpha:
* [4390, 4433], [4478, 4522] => -5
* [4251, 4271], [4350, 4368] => 6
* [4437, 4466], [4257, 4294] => 4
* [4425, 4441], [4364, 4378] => 13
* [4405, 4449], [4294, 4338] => 3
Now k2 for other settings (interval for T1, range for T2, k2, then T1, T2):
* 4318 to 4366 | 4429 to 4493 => -23.9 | 6.6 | 2.7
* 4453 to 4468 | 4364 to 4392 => -4.2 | 2.5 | 4.0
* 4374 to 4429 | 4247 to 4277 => -9.6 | 4.0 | 4.3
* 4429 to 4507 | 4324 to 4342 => -5.9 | 2.7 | 8.5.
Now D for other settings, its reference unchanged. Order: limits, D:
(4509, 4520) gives 4518.57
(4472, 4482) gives 4481.27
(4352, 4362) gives 4353.12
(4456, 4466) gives 4458.62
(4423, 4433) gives 4423.86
